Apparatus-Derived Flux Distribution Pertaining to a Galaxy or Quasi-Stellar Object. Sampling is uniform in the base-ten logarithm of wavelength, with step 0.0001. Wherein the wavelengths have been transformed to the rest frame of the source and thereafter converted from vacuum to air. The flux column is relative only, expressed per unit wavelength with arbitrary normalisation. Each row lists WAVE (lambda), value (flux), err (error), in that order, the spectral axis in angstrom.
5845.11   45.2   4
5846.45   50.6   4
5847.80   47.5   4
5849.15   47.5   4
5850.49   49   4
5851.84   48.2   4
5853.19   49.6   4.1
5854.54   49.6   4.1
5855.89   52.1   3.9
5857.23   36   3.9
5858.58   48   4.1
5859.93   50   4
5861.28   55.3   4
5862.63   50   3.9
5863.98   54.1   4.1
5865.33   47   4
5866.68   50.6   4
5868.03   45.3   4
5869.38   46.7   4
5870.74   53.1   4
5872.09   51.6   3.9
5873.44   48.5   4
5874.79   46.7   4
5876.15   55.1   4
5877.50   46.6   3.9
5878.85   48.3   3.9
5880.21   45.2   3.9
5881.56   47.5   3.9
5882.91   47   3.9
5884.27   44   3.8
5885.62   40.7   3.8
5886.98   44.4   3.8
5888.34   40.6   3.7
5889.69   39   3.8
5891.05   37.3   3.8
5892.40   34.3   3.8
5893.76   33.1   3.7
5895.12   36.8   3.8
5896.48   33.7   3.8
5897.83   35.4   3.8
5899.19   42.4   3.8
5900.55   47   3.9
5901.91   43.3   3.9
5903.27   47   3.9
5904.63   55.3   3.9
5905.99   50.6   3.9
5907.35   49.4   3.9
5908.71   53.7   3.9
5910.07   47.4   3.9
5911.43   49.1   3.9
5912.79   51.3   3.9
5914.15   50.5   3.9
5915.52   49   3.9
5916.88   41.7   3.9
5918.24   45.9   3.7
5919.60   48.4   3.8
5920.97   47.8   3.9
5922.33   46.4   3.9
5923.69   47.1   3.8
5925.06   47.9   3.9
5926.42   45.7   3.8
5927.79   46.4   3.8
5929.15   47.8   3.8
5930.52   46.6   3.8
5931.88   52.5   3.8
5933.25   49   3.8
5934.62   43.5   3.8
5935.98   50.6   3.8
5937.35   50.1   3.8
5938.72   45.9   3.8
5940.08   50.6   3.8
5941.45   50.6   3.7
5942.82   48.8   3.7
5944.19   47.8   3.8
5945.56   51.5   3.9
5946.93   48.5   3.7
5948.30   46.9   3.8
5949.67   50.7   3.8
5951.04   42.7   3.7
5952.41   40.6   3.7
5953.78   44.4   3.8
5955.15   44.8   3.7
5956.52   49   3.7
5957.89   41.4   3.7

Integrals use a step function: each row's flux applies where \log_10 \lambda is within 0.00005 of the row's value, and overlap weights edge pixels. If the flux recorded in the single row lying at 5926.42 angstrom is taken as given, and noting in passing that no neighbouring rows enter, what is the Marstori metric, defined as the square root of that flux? 6.8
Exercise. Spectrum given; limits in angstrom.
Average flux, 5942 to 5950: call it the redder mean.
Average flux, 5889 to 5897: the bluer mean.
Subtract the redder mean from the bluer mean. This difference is -13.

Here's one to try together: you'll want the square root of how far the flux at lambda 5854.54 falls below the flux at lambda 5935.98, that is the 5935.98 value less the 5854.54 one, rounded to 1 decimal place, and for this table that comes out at 1.0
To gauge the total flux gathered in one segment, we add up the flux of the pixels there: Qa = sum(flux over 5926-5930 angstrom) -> 140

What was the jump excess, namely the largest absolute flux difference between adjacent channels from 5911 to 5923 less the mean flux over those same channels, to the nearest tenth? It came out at -40.5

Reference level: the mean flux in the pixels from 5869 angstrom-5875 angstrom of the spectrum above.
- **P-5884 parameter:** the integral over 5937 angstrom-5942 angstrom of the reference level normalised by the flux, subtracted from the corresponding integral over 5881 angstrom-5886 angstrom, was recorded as 0.5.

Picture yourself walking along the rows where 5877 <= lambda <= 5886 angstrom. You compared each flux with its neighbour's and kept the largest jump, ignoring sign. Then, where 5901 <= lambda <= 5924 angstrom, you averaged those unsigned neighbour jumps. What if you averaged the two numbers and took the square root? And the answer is 1.80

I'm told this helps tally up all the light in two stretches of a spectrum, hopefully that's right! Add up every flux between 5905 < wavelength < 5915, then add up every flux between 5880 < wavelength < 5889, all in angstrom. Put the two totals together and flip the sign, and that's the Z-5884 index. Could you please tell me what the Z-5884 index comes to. -661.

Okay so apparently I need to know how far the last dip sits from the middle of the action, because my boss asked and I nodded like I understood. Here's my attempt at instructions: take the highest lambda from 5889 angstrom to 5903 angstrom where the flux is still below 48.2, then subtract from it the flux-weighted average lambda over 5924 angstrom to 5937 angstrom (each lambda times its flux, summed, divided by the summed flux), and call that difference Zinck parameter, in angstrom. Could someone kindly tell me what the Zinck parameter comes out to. -28.7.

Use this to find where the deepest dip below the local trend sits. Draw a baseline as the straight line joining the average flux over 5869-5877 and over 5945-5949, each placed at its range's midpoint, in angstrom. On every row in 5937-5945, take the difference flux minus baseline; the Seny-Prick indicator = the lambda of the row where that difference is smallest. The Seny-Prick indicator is 5938.72 angstrom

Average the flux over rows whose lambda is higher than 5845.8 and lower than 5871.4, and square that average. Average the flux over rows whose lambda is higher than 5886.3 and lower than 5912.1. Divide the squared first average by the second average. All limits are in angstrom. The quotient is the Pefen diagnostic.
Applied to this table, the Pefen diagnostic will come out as 56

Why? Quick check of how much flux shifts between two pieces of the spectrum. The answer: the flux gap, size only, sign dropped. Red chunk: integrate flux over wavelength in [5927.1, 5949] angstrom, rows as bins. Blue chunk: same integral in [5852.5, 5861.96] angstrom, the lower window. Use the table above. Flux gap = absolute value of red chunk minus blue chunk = 603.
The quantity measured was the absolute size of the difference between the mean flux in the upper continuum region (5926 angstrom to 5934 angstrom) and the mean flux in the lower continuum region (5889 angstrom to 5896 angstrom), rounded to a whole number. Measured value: 12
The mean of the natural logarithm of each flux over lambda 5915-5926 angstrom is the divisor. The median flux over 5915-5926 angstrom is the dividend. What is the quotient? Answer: 12.3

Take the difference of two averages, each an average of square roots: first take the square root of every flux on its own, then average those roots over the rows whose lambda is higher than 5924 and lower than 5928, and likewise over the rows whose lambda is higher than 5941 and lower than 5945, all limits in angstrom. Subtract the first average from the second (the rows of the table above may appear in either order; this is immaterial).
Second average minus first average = 0.17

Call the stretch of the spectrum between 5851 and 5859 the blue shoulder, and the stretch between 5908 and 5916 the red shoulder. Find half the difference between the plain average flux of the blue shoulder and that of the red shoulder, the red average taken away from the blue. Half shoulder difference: -1.5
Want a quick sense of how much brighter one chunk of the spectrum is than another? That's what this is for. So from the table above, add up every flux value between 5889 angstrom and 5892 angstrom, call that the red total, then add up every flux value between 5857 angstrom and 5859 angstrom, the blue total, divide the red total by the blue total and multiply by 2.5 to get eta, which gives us 2.27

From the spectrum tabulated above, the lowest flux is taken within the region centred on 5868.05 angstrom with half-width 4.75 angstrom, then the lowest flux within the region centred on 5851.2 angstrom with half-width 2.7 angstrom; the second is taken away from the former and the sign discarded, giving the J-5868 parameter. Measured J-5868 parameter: 2.2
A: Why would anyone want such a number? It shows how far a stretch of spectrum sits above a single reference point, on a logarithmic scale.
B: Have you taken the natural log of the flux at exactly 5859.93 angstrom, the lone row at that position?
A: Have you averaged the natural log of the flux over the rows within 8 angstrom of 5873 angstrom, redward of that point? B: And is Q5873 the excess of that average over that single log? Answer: -0.03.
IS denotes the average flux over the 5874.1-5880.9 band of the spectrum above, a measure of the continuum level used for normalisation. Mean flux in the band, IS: 48.4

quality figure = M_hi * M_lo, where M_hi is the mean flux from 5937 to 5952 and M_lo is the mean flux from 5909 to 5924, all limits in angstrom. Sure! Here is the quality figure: 2316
